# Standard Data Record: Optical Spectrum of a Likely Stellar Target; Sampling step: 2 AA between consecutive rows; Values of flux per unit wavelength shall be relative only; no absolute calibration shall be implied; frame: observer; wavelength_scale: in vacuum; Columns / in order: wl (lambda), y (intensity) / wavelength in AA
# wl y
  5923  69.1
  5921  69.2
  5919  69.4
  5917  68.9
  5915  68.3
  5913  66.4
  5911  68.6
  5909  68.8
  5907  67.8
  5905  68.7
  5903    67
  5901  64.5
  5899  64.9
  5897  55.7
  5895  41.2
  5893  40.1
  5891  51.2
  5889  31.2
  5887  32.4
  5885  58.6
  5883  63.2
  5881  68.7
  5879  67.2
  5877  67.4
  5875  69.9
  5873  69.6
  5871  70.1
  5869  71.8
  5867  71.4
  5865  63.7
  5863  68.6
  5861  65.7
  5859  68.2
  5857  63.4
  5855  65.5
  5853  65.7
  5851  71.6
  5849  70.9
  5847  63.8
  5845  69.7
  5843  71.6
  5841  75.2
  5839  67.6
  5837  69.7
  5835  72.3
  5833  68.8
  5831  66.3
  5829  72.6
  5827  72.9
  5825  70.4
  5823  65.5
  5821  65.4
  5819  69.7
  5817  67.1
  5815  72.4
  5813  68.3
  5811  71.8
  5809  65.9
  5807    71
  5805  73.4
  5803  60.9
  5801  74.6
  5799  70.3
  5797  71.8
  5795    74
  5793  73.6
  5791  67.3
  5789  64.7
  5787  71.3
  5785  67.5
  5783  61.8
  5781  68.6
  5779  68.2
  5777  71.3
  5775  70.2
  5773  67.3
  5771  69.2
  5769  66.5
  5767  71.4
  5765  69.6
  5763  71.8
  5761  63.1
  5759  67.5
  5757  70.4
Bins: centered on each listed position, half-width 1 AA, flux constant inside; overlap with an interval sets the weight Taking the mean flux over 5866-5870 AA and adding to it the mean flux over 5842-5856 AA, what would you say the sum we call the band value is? 140.0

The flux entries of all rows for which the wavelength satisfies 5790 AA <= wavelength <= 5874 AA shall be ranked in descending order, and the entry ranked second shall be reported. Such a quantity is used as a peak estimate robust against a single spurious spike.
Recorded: 74.6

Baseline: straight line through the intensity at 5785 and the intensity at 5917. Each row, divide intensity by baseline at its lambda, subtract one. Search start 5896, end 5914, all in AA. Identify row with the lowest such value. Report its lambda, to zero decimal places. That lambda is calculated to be 5897 AA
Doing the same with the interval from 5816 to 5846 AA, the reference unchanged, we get 5821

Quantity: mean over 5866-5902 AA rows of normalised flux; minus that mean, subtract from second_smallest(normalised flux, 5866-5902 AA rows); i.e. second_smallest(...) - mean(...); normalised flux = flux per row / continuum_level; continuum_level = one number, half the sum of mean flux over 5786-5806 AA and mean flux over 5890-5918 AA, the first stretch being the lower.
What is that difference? -0.40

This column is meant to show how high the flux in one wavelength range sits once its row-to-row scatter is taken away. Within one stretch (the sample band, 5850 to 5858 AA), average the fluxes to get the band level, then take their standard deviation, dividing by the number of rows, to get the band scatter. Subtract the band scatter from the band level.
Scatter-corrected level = 63.5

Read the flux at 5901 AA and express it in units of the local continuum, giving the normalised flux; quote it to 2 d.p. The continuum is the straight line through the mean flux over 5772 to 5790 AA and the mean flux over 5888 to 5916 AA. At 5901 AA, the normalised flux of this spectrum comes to 1.09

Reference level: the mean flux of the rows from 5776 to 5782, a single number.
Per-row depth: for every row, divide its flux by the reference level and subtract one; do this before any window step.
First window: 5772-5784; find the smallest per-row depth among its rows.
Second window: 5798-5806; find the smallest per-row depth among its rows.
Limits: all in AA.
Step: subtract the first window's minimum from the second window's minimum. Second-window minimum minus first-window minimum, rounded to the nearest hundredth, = -0.01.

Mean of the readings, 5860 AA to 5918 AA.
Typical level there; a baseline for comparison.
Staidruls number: 62.1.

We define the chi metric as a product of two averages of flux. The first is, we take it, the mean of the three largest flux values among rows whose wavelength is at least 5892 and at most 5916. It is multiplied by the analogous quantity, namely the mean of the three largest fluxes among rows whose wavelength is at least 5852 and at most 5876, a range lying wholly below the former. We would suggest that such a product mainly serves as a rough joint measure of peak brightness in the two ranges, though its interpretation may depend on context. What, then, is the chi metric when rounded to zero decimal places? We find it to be 4885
